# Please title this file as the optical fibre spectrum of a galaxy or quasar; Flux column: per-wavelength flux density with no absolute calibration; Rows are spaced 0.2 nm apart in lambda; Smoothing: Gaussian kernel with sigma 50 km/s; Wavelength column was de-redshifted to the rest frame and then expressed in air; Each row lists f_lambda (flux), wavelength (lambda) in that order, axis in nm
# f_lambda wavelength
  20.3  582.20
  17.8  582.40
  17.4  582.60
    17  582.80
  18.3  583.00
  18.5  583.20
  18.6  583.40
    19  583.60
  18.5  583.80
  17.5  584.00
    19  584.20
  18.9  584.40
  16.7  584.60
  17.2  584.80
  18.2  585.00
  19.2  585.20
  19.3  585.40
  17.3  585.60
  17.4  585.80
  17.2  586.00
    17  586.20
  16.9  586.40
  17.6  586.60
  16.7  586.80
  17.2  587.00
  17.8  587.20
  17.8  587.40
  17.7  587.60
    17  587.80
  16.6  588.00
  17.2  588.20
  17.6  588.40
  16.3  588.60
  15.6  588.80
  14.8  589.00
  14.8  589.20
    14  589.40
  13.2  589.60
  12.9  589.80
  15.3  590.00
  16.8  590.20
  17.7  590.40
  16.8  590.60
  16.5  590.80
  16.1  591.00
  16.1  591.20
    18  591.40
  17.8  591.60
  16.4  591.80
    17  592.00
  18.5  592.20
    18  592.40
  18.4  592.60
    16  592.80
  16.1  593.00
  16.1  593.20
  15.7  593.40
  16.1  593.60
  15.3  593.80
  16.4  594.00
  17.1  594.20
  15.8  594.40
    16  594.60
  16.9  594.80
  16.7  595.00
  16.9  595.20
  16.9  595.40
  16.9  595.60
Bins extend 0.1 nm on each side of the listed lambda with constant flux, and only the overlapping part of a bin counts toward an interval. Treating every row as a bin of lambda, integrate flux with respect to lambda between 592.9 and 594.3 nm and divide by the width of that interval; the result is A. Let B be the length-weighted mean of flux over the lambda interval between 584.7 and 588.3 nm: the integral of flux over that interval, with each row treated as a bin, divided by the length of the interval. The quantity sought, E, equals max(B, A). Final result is 17.5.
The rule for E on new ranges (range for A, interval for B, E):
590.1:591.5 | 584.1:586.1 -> 18.0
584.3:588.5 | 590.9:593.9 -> 17.5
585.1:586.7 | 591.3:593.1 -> 17.7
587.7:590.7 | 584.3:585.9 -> 18.0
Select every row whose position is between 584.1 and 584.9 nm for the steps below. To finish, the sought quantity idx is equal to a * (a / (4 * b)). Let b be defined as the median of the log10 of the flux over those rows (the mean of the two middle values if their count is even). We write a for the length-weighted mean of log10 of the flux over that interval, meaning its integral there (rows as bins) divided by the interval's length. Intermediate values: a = 1.25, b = 1.26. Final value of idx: 0.313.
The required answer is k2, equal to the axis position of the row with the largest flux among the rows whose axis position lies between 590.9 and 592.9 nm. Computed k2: 592.20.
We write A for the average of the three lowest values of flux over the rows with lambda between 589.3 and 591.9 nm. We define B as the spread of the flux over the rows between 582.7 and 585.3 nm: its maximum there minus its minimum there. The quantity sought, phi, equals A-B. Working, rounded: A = 13.4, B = 2.5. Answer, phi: 10.9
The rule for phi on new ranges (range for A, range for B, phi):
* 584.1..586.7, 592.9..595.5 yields 15.1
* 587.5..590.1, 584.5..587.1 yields 10.8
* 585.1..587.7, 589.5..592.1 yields 11.8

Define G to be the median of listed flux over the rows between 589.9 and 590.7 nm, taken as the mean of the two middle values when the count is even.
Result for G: 16.8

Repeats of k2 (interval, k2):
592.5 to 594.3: 592.60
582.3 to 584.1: 583.60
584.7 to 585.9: 585.40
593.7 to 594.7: 594.20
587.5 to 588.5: 587.60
